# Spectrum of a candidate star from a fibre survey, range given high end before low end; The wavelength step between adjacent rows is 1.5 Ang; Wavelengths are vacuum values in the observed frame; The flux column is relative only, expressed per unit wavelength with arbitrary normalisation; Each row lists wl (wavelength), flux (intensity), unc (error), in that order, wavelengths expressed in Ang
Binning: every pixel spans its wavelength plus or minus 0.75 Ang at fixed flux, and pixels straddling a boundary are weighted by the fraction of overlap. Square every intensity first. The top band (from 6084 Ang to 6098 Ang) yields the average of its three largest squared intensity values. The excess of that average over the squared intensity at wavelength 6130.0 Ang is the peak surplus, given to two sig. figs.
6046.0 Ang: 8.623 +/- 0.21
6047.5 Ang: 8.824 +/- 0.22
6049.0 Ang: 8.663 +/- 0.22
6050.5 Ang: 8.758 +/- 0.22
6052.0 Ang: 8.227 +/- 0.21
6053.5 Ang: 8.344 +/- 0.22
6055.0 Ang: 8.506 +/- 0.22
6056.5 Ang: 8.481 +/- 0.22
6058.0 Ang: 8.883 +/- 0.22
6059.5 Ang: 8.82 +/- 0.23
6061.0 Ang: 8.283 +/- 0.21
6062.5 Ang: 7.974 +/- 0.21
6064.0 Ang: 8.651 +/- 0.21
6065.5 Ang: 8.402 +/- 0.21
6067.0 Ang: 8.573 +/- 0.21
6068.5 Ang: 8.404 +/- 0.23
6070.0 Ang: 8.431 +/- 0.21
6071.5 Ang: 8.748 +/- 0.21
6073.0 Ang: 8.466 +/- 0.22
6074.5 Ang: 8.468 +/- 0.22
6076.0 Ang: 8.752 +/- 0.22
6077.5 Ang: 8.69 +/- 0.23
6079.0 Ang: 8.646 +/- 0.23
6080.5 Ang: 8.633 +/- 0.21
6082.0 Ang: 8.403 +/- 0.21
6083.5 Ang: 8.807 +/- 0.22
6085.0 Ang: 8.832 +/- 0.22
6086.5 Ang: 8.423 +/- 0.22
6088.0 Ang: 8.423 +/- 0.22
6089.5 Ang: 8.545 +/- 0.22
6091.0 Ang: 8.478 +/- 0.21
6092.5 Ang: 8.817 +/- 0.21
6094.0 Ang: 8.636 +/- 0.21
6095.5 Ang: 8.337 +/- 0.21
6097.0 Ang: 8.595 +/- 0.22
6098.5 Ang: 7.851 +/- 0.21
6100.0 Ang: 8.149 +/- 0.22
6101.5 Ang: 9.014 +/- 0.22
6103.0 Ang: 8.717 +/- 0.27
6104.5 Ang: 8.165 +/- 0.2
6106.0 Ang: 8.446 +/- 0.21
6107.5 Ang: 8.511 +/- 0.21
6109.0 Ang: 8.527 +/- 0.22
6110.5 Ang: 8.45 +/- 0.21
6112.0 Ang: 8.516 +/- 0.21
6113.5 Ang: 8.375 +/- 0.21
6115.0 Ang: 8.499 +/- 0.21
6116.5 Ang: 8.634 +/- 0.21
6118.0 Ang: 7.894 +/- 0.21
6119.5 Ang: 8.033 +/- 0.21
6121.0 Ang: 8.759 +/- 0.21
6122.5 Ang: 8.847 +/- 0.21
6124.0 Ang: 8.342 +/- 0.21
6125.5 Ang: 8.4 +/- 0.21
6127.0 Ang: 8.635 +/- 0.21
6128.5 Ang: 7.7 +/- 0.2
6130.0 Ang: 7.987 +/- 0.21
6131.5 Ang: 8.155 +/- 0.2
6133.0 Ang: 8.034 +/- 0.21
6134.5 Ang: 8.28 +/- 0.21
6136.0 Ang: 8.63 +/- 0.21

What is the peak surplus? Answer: 13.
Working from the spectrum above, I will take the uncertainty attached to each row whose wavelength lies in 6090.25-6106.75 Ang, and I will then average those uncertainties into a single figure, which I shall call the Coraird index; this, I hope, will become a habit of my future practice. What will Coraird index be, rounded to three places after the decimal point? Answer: 0.217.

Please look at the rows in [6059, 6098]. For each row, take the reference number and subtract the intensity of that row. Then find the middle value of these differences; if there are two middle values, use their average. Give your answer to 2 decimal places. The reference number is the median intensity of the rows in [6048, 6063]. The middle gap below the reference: -0.07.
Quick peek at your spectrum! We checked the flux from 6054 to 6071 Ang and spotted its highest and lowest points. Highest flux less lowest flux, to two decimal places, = 0.91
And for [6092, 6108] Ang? 1.16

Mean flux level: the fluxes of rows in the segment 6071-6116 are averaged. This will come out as 8.53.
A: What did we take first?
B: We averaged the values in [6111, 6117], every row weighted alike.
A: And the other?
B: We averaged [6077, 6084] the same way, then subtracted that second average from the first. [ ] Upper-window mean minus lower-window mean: -0.13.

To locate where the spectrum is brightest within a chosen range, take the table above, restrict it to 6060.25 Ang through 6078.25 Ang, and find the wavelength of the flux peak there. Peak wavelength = 6076.0 Ang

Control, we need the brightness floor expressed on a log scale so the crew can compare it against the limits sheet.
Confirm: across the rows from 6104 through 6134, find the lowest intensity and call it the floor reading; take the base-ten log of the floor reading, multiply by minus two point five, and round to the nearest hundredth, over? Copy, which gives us -2.22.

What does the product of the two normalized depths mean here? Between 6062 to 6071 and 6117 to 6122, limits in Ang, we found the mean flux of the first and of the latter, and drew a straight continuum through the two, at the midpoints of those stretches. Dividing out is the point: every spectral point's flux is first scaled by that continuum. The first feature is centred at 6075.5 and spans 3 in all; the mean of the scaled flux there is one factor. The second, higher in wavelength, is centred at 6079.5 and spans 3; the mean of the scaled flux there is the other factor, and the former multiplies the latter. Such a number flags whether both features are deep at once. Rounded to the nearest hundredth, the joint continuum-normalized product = 1.06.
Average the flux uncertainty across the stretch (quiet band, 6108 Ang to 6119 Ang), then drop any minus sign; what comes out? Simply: 0.2114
